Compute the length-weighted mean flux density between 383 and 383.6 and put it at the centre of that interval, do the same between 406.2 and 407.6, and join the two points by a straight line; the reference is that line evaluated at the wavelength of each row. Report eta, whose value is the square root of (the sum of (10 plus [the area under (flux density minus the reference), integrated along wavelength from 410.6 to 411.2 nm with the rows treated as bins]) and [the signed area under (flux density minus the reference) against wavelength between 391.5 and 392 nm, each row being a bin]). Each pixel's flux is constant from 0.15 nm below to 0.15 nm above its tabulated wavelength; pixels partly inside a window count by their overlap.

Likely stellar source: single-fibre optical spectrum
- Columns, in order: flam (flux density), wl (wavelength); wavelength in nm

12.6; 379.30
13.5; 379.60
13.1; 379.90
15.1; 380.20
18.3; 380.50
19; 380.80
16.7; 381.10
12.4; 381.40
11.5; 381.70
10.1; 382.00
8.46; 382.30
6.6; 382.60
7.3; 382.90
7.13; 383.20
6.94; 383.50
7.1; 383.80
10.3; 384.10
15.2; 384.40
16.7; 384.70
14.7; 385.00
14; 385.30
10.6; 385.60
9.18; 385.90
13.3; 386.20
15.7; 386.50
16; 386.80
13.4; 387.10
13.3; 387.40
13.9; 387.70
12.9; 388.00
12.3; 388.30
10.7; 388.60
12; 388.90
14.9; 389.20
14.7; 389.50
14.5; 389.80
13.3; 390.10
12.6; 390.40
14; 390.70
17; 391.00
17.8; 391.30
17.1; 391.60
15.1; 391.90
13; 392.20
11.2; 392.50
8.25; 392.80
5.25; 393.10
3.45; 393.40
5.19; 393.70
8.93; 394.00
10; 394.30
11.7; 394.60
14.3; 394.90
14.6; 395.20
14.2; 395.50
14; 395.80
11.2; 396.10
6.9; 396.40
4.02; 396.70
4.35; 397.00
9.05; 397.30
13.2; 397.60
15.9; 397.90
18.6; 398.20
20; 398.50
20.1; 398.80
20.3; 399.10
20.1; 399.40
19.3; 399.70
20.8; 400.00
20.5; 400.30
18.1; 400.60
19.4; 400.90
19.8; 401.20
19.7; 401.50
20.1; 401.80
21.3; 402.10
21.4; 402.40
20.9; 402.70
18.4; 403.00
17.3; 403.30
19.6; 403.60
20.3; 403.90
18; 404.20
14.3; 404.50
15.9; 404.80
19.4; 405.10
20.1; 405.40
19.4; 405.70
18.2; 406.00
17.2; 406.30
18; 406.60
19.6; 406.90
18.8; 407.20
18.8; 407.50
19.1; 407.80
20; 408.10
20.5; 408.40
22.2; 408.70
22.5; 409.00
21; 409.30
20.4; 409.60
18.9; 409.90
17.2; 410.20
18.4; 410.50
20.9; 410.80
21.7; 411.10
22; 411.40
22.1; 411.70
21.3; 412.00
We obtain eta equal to 3.58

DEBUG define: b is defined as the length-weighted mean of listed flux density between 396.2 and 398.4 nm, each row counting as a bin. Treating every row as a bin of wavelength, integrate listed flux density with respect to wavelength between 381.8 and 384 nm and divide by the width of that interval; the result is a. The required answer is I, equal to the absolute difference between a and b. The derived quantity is 3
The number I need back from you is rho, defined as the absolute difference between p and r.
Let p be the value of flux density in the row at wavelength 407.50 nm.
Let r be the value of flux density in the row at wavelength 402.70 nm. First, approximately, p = 18.8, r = 20.9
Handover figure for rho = 2.1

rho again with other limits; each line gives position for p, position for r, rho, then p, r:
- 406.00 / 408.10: 1.8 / 18.2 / 20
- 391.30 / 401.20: 2.0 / 17.8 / 19.8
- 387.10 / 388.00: 0.5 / 13.4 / 12.9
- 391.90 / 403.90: 5.2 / 15.1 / 20.3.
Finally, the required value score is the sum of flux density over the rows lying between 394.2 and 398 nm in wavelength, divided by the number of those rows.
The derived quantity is 11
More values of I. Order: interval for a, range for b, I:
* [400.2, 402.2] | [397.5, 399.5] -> 1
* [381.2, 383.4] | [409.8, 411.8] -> 11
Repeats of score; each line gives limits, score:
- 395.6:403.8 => 17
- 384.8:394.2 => 13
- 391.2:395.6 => 11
